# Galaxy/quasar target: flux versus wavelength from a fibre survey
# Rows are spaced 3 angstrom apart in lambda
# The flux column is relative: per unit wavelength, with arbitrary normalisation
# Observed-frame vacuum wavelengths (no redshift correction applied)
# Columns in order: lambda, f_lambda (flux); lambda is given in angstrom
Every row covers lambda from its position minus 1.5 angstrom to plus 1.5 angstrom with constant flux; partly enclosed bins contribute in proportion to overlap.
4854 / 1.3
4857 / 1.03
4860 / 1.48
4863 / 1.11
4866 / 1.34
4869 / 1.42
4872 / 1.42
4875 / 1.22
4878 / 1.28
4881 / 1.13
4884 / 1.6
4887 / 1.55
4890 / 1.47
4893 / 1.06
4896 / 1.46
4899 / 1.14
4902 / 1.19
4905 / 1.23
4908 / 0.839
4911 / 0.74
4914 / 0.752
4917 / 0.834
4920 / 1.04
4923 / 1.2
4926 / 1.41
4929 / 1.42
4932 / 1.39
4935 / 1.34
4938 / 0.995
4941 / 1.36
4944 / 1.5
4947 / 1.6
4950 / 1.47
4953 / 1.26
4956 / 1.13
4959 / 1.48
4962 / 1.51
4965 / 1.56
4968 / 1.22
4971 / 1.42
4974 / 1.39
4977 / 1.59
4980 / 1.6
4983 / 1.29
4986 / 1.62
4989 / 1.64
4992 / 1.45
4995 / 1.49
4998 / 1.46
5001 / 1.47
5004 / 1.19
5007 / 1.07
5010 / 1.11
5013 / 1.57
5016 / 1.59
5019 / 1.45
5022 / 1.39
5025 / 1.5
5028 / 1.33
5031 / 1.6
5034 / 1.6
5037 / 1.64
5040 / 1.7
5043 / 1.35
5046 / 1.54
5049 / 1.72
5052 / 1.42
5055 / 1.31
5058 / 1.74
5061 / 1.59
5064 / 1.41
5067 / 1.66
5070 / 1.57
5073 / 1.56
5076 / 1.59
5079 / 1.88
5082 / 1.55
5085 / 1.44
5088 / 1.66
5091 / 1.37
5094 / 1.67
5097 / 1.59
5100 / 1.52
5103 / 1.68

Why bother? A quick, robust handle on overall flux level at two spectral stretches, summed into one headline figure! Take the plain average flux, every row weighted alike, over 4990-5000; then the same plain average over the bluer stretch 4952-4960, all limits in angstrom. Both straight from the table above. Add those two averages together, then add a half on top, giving 3.26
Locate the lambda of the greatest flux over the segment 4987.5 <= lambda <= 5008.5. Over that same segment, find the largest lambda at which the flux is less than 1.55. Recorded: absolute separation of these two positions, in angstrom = 18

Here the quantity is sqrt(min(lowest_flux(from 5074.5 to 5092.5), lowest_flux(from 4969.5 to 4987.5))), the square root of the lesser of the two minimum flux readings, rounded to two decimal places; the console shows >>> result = 1.14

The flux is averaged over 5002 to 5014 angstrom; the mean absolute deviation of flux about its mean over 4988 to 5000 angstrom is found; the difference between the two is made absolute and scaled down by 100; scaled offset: 0.0117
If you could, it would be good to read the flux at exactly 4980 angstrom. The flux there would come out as 1.6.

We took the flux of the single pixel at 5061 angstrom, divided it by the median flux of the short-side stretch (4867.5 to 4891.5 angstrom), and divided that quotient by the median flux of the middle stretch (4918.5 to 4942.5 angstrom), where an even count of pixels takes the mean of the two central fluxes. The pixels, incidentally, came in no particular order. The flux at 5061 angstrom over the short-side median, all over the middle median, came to 0.83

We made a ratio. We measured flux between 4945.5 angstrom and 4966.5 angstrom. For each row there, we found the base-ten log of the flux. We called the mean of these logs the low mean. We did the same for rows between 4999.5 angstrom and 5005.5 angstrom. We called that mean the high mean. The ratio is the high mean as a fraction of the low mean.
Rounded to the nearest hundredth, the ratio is 0.80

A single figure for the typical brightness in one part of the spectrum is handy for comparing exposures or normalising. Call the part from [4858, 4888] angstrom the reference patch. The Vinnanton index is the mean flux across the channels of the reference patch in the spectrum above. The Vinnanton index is 1.35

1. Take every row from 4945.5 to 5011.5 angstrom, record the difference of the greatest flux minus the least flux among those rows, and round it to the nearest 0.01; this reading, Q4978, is 0.57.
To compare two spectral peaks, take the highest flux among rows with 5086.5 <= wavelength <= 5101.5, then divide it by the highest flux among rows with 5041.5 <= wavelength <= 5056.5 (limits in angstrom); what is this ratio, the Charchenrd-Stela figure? 0.97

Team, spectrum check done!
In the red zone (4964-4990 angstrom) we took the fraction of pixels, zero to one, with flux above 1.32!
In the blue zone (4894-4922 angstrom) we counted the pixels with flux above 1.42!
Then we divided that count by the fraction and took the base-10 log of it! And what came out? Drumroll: 0.11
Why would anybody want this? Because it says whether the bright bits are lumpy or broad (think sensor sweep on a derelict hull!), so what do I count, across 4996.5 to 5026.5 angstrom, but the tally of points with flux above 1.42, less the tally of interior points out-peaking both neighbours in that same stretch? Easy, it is 4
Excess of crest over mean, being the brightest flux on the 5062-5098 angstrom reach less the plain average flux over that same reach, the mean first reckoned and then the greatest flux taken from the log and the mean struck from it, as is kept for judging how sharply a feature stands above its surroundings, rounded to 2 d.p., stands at 0.30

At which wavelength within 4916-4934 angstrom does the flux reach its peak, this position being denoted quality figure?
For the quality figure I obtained 4929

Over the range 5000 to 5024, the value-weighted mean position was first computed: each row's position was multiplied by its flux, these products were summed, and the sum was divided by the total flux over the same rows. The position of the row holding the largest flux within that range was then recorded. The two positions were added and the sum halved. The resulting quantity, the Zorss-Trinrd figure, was 5013.9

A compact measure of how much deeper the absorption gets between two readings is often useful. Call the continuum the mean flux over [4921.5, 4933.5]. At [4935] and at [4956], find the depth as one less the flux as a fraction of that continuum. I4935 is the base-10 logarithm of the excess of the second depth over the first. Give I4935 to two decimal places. -0.81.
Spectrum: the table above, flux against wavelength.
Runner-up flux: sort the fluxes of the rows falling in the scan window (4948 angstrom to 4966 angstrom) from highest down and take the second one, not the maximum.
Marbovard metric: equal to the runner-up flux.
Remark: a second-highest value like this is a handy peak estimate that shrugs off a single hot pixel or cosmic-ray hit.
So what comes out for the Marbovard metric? 1.51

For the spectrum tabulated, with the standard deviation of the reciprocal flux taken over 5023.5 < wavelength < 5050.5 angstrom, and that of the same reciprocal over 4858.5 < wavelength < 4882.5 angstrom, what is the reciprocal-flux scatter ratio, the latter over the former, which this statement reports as 1.4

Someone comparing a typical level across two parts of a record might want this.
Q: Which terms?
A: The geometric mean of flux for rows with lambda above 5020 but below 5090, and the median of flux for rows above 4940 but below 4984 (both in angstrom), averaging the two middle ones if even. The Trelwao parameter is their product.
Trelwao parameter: 2.3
